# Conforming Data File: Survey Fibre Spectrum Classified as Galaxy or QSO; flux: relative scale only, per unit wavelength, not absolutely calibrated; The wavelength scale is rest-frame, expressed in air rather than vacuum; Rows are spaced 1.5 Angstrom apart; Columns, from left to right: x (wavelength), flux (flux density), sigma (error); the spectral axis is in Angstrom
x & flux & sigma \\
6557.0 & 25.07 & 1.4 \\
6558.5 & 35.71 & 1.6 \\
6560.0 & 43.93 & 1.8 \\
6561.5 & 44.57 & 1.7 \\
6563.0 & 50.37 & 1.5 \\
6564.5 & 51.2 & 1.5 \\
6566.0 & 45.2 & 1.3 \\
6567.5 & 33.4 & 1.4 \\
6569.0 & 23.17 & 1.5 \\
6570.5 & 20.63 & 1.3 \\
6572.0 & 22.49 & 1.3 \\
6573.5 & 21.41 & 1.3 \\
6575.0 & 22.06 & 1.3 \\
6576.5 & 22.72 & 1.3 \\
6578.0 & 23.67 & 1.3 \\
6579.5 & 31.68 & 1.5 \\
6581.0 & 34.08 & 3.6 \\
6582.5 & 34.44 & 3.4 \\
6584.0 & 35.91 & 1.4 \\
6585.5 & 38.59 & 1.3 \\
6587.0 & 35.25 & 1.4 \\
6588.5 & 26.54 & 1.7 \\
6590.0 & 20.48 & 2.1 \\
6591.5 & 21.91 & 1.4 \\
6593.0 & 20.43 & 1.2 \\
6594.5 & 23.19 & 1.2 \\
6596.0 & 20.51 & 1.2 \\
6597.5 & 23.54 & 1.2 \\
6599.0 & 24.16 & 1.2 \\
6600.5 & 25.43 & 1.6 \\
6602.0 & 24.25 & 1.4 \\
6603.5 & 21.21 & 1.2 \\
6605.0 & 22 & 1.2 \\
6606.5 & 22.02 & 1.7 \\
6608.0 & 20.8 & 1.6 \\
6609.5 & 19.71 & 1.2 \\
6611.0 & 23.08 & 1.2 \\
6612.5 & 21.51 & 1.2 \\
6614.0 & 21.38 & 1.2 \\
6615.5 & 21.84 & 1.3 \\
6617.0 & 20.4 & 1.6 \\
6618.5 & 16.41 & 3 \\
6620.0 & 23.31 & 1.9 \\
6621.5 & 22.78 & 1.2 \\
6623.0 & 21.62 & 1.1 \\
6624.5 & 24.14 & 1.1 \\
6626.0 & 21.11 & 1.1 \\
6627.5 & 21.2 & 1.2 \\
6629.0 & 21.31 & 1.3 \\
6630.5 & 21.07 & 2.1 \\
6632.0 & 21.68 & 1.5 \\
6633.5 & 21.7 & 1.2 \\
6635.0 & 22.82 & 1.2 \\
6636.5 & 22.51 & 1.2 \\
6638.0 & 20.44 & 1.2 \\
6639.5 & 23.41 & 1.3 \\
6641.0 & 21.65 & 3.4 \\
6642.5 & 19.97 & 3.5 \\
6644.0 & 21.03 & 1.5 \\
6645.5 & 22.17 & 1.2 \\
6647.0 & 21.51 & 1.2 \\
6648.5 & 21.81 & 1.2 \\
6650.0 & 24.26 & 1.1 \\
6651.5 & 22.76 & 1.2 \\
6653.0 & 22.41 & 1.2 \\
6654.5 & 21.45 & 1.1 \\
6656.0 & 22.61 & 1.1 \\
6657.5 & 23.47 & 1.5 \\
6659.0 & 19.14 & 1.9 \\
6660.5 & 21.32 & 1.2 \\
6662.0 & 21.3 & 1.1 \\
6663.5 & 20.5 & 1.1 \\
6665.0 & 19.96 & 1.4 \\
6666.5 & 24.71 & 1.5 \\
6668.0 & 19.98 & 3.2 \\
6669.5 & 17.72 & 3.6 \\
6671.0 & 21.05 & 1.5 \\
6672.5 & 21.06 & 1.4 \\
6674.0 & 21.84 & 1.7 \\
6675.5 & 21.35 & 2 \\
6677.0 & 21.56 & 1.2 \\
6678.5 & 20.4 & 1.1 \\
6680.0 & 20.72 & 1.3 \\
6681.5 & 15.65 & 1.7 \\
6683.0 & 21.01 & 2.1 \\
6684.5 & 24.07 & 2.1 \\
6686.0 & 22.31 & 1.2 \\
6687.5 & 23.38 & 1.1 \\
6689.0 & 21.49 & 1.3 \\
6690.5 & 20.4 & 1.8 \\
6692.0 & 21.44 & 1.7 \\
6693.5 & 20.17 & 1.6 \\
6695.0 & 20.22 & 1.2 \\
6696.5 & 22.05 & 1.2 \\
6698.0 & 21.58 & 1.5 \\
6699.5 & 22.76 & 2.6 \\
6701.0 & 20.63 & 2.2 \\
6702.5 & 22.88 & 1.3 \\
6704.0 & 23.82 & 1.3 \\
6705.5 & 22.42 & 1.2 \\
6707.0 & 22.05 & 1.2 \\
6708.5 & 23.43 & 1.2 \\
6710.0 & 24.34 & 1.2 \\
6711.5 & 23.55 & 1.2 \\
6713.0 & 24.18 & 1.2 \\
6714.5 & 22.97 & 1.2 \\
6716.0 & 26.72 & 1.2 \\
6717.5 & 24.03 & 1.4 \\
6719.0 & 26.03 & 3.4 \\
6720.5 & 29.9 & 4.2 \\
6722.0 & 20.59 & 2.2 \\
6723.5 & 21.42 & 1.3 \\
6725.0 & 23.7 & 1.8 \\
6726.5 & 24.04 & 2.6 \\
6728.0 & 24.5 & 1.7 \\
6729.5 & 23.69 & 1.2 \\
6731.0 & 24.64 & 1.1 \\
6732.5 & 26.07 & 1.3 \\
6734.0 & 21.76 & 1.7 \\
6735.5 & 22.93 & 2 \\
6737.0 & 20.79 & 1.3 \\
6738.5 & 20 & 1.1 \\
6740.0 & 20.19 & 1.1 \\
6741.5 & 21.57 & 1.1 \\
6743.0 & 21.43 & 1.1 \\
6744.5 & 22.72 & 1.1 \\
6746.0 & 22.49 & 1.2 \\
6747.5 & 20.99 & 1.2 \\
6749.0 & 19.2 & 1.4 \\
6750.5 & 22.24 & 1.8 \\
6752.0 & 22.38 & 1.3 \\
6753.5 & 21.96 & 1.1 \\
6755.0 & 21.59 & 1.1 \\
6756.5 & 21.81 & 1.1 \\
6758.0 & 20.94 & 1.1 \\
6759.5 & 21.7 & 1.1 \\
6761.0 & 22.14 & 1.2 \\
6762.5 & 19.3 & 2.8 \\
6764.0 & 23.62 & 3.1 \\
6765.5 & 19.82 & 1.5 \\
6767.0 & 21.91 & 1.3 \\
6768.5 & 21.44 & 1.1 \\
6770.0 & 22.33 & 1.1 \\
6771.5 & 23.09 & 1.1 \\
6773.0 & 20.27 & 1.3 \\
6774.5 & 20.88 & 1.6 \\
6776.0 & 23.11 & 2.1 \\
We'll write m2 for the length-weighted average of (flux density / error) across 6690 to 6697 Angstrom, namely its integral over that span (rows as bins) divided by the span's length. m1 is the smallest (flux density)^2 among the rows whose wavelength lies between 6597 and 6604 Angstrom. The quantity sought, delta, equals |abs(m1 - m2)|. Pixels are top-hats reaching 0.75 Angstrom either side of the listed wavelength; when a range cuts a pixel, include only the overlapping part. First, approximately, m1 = 450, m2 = 14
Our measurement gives 436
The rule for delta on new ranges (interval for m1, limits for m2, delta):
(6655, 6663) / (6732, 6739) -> 351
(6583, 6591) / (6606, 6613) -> 403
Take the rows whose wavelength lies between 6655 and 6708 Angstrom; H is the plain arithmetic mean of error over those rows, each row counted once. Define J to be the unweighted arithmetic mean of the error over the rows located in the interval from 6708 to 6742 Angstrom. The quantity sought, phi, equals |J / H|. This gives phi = 1.02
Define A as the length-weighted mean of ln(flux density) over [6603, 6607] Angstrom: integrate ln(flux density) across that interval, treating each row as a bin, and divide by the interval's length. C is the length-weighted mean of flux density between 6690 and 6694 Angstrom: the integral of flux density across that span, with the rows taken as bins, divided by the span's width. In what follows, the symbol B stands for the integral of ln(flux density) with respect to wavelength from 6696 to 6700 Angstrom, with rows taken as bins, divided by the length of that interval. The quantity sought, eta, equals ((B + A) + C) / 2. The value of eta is 13.4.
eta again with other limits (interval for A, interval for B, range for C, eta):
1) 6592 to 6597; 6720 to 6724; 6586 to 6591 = 17.0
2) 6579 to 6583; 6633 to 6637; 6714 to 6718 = 15.7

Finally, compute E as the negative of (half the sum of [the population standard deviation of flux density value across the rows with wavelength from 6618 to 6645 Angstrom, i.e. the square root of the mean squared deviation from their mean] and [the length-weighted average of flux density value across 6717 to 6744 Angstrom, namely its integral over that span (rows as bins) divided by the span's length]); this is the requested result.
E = -12.4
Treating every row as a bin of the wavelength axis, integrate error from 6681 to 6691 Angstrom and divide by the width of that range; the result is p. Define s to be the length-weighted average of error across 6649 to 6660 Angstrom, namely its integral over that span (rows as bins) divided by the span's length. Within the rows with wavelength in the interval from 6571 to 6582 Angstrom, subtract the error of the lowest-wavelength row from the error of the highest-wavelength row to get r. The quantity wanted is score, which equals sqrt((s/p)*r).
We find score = 1.4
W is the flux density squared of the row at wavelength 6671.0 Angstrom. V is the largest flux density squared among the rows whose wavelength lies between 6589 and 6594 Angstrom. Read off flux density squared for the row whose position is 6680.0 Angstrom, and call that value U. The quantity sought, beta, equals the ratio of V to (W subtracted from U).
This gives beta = -34.8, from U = 429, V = 480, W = 443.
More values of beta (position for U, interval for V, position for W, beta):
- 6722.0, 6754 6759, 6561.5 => -0.3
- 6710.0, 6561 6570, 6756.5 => 22.5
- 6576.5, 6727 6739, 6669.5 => 3.4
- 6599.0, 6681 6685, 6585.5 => -0.6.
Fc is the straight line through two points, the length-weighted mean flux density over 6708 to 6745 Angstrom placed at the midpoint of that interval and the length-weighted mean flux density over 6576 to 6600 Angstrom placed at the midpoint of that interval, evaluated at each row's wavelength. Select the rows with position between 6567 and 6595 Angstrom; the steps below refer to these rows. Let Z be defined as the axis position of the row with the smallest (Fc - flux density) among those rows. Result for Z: 6585.5 Angstrom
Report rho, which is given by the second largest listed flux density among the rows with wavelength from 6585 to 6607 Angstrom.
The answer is 35.25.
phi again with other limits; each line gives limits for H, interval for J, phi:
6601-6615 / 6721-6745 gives 1.12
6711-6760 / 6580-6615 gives 1.03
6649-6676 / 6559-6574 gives 0.91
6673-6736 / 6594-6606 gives 0.78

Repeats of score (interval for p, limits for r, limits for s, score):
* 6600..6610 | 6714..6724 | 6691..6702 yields 0.3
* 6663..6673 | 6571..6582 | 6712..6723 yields 1.5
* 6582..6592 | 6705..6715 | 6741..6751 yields 0.0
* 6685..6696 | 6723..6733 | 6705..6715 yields 0.0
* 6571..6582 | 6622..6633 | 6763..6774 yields 0.6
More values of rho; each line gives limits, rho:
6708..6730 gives 26.72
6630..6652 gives 23.41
